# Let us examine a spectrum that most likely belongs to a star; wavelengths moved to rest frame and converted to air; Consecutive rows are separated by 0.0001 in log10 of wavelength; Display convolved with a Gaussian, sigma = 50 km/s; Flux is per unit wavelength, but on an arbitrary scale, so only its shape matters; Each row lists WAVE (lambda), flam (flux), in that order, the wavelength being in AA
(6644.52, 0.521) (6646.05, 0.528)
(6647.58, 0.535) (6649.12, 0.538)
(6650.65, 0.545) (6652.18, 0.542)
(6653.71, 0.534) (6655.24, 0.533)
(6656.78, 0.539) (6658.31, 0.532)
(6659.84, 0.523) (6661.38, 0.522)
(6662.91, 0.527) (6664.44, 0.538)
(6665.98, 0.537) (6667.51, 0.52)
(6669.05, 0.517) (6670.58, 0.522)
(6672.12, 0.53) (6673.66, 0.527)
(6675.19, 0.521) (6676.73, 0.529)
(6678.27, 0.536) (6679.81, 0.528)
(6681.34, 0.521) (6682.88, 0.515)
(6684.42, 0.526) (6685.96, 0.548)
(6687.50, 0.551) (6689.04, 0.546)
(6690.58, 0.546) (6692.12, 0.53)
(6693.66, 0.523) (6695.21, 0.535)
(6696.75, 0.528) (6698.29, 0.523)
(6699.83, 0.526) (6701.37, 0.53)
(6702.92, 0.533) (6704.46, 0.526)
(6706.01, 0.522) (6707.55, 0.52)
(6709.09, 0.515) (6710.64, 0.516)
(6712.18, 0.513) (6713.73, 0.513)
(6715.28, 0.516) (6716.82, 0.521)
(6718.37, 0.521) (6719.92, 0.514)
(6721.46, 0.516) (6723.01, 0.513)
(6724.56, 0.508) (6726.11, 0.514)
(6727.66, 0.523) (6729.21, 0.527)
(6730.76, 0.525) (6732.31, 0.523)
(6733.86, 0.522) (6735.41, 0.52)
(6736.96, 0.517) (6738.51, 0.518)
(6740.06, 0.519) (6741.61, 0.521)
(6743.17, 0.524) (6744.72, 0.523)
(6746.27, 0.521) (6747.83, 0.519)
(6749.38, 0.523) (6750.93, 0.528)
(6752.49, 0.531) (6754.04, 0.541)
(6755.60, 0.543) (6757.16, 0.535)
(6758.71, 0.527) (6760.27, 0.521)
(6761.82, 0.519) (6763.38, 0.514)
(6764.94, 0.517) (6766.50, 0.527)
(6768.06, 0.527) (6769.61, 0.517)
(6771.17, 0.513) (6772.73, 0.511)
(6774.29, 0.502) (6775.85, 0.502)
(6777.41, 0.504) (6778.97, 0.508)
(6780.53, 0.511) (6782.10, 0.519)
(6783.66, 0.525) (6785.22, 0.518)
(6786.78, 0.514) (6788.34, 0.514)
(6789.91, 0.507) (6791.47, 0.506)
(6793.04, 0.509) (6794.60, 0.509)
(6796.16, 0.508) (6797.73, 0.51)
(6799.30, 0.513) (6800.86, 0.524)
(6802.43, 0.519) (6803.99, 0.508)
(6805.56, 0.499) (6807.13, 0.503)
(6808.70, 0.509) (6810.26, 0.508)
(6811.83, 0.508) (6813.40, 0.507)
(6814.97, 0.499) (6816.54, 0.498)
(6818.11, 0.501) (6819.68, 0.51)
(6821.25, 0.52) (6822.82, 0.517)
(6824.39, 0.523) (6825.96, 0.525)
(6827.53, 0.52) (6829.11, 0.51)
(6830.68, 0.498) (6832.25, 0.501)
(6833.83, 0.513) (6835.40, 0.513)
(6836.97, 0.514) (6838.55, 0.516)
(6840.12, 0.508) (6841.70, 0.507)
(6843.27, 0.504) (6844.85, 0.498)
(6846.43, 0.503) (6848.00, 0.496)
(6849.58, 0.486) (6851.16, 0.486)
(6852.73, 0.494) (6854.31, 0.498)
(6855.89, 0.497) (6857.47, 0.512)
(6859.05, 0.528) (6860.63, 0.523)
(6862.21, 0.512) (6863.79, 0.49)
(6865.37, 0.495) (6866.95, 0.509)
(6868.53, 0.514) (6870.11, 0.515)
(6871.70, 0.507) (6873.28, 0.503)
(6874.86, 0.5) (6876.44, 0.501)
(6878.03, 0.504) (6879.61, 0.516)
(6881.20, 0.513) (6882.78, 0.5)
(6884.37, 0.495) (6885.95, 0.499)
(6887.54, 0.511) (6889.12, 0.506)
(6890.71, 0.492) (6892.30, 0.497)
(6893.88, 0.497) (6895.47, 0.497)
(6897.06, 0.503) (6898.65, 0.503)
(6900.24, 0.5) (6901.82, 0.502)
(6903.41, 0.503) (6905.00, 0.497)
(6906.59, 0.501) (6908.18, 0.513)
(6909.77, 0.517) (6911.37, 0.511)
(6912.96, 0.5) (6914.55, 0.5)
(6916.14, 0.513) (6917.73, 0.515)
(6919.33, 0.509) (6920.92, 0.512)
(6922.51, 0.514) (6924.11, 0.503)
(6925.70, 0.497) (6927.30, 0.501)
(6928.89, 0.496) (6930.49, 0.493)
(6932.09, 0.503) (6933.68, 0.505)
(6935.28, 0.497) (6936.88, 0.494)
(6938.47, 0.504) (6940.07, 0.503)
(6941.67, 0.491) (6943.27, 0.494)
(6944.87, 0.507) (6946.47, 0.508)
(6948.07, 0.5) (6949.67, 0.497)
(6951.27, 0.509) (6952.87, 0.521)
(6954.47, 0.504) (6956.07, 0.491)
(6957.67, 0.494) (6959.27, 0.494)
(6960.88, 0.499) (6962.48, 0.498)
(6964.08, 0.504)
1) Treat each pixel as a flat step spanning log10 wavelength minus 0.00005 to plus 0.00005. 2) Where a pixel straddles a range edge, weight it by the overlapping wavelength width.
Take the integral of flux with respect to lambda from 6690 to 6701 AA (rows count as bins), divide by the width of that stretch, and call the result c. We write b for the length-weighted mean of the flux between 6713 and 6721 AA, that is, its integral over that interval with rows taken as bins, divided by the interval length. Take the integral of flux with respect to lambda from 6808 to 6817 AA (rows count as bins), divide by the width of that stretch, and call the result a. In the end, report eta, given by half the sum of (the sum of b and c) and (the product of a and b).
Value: 0.654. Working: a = 0.505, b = 0.517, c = 0.530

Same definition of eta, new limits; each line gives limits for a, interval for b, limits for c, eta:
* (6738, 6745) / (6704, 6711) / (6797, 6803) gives 0.653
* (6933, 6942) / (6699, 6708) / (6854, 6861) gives 0.650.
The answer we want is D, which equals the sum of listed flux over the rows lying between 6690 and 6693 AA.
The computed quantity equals 1.08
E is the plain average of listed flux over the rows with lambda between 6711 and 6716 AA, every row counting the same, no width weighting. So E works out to 0.514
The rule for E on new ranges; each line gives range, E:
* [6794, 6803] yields 0.514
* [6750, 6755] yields 0.533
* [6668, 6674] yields 0.524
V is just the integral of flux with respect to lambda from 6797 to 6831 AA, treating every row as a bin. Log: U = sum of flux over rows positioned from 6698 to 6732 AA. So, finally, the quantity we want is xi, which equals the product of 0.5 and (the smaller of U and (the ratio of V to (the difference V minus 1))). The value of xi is 0.531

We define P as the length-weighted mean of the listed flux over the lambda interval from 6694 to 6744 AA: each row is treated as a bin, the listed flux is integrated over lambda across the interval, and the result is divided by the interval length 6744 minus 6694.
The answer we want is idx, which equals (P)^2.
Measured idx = 0.271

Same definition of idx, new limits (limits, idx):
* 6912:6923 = 0.259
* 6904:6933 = 0.255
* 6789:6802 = 0.261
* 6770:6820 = 0.259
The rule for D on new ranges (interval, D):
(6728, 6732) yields 1.05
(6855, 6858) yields 1.01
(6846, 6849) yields 1.00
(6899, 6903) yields 1.00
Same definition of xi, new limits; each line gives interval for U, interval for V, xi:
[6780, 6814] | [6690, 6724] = 0.530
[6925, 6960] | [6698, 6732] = 0.530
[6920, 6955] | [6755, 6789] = 0.530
